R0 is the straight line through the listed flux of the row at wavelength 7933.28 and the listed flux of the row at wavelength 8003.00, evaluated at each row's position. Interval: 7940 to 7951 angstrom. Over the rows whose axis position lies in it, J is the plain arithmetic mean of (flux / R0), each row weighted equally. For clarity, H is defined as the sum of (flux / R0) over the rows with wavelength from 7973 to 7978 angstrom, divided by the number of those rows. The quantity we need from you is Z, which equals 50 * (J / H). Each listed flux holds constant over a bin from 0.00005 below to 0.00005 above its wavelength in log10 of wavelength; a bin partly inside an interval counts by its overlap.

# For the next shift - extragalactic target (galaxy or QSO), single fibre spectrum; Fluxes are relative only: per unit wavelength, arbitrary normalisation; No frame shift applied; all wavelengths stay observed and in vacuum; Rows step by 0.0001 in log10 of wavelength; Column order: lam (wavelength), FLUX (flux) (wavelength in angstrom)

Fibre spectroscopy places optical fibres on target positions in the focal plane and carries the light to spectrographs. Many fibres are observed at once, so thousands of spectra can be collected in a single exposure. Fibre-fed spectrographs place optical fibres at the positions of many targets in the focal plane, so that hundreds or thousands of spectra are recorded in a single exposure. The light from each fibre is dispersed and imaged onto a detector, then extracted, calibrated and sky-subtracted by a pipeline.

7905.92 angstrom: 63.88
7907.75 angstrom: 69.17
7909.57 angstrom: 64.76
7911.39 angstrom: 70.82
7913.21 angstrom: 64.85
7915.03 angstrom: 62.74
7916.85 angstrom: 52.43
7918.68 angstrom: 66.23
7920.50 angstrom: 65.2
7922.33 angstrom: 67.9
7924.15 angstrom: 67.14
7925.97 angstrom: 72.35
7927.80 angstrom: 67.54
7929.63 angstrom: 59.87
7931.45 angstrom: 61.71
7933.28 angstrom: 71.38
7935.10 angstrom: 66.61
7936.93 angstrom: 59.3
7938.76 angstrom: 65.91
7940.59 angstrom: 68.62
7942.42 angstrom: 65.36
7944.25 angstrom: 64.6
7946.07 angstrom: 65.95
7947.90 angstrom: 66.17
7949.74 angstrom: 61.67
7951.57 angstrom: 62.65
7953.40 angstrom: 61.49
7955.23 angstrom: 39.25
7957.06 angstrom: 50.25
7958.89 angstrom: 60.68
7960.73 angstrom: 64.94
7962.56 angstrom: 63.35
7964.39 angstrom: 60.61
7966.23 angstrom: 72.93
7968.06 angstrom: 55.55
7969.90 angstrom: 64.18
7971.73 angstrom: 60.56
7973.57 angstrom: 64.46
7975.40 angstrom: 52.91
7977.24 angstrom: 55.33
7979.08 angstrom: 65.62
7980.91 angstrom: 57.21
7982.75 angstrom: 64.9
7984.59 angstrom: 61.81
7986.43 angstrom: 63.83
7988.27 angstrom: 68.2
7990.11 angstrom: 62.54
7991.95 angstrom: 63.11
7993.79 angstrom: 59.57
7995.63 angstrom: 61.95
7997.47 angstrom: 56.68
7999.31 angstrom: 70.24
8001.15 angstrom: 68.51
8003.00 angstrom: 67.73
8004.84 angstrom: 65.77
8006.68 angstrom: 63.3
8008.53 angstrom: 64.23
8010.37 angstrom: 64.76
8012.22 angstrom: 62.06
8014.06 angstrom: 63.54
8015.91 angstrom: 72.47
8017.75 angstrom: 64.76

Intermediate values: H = 0.83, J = 0.924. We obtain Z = 56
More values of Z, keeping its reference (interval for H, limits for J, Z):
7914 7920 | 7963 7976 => 53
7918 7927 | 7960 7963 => 49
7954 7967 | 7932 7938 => 55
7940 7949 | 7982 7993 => 50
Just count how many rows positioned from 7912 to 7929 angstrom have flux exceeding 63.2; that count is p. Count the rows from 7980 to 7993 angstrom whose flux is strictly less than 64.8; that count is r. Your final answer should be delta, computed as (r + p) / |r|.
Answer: 2.4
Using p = 7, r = 5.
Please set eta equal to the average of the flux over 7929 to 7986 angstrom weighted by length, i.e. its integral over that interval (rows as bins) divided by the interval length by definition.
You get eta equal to 61.8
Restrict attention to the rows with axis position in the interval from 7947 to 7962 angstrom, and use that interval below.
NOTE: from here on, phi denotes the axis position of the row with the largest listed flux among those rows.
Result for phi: 7947.90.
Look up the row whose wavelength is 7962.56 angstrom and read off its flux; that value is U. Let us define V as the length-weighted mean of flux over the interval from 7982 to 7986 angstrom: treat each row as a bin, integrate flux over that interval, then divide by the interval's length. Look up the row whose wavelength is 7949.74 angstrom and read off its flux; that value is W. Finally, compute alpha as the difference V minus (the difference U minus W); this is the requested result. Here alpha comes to 62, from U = 63.35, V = 63.3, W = 61.67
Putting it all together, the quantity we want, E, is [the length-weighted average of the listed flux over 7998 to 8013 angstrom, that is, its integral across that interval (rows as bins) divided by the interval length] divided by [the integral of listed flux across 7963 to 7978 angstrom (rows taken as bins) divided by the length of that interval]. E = 1.08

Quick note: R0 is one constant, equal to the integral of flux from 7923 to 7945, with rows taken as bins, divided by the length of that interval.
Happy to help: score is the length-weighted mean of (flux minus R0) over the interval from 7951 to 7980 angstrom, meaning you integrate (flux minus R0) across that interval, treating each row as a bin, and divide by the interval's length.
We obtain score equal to -6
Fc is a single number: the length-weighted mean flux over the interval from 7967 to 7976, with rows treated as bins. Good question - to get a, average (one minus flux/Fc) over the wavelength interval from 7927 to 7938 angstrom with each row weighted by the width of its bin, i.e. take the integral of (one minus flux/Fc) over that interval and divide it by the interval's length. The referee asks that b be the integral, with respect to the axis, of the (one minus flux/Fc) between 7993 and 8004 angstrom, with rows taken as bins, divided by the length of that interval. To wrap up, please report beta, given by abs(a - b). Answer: 0.003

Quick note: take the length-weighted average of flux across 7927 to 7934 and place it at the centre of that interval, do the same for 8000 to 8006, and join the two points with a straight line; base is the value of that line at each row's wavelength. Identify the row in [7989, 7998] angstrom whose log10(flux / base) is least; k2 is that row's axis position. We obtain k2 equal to 7997.47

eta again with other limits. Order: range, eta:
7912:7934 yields 65.0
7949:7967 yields 59.7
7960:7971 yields 63.6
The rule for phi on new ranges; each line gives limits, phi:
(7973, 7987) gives 7979.08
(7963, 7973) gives 7966.23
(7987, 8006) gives 7999.31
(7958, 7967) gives 7966.23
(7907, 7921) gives 7911.39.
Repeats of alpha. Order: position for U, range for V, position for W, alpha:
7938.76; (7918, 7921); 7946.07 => 66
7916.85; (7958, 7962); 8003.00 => 78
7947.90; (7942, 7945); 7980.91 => 56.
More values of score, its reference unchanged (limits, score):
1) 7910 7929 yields 0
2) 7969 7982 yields -6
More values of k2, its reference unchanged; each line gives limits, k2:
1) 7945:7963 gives 7955.23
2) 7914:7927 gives 7916.85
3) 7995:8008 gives 7997.47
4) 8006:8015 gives 8012.22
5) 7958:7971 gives 7968.06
